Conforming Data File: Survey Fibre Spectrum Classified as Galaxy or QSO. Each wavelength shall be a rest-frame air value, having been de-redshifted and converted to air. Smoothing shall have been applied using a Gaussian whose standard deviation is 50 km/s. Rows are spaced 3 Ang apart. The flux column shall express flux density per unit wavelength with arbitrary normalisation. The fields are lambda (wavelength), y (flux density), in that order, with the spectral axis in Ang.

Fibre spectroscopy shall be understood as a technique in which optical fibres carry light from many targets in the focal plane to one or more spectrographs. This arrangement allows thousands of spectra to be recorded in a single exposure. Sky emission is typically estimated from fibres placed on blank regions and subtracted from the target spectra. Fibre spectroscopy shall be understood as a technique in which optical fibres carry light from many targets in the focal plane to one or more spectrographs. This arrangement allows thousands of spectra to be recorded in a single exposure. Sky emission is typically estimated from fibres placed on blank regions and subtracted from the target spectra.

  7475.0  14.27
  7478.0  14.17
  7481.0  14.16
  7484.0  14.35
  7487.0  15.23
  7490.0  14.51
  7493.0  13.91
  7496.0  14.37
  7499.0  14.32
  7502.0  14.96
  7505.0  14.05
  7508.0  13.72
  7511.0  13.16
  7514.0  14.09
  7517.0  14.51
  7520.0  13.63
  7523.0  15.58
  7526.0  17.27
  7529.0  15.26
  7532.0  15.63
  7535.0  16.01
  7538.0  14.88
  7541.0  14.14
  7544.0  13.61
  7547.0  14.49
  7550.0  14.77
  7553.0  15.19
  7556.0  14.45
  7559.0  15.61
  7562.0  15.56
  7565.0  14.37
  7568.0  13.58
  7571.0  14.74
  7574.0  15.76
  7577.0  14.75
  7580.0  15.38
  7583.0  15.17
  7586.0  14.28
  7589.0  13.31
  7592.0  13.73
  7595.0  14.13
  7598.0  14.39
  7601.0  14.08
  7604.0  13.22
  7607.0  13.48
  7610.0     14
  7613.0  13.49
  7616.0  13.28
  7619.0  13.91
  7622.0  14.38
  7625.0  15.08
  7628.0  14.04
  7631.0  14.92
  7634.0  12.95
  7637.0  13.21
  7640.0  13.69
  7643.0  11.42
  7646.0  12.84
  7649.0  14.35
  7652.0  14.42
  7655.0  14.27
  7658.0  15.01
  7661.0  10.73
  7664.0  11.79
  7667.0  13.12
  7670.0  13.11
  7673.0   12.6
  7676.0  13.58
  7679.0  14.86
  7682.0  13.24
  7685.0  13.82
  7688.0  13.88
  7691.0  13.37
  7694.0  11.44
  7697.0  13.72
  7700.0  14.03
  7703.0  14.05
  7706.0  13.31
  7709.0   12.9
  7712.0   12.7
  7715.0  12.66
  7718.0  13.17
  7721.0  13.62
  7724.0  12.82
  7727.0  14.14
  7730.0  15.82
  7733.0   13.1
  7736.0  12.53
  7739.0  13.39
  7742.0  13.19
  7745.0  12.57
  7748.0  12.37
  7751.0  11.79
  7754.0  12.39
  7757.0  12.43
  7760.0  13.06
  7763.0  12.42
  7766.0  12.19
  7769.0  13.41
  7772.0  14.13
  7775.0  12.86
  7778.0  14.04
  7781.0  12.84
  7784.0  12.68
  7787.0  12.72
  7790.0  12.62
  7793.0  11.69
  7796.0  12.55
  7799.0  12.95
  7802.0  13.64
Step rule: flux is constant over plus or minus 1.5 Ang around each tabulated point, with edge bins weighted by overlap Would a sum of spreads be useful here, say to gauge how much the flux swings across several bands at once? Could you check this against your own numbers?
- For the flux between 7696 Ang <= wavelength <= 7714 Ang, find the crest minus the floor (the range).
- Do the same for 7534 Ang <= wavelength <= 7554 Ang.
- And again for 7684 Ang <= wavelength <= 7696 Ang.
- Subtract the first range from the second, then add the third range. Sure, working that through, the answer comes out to 3.5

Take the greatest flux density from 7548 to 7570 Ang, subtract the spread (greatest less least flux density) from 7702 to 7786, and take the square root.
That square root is 3.40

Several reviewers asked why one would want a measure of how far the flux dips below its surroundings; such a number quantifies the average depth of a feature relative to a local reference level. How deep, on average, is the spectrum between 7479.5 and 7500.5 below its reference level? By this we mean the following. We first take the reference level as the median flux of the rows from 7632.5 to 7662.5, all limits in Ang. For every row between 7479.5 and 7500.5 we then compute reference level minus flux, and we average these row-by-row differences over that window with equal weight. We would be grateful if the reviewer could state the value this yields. -1.0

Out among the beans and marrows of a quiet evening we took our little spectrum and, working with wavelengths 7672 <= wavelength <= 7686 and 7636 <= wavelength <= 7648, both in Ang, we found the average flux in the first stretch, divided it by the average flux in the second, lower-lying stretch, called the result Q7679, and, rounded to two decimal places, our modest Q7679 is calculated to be 1.06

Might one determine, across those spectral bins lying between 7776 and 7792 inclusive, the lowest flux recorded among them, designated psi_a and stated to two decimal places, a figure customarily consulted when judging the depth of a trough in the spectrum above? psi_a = 12.62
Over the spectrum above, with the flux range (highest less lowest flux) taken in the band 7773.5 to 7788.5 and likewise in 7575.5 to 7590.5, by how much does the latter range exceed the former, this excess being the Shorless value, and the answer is 0.7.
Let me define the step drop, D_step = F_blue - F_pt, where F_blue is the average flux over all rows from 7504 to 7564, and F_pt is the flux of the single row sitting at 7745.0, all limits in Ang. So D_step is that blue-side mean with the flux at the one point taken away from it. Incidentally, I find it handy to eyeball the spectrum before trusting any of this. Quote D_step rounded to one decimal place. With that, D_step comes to 2.2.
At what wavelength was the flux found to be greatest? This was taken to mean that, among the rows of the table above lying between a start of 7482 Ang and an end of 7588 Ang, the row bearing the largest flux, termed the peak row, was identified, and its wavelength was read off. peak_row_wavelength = 7526.0 Ang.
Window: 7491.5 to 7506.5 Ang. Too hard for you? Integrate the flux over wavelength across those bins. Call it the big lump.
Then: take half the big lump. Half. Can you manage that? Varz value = 107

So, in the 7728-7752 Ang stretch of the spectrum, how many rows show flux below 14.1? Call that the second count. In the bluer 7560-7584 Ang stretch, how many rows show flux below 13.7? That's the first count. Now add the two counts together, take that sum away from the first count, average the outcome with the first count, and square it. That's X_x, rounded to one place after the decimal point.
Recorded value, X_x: 9.0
